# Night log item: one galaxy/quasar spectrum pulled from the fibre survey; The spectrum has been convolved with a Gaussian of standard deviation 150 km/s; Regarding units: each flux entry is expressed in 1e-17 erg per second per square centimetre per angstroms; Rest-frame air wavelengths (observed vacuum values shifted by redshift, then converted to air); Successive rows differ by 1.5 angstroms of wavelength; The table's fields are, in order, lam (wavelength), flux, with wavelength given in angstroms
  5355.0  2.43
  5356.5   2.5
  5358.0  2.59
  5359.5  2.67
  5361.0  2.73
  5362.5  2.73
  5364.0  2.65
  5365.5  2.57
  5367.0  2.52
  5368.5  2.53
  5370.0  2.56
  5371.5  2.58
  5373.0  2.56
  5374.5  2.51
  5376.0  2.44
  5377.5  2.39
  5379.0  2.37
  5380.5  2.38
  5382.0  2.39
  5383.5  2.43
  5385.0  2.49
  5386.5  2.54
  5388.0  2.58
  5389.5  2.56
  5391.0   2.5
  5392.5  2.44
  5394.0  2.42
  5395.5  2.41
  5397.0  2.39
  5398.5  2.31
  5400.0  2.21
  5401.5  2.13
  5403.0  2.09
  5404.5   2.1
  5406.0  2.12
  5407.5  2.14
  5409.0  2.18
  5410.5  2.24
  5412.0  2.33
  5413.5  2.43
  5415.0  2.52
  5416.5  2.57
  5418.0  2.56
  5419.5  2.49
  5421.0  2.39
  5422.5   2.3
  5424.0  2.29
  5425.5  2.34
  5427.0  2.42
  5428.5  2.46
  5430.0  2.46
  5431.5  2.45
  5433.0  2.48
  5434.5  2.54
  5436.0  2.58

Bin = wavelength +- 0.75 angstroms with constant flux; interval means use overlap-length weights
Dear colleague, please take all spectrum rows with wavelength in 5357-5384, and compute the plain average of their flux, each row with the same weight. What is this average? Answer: 2.53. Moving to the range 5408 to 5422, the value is 2.41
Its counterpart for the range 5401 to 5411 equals 2.14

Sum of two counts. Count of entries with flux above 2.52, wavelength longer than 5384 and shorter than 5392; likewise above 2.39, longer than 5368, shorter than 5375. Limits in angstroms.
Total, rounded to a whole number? 8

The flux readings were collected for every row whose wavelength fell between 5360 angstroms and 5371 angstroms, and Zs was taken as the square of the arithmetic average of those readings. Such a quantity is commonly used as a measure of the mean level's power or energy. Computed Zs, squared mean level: 6.83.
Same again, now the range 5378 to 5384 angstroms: 5.72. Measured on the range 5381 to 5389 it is 6.18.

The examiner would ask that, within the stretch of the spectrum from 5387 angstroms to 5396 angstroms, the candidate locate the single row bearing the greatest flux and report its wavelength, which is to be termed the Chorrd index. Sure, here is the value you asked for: 5388.0 angstroms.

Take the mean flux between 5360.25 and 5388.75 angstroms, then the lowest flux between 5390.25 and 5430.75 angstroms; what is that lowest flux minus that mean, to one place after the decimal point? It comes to -0.4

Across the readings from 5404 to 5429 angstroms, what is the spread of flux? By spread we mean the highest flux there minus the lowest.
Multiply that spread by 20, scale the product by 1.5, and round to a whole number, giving 14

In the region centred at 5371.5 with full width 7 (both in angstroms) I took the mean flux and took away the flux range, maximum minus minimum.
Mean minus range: 2.48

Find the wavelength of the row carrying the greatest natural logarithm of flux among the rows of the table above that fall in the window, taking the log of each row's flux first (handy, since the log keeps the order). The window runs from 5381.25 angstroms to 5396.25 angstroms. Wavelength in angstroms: 5388.0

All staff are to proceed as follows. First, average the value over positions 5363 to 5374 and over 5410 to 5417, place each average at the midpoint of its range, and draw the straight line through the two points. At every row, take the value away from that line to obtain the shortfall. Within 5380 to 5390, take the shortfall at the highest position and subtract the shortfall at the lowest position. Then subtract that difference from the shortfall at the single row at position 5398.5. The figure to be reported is 0.37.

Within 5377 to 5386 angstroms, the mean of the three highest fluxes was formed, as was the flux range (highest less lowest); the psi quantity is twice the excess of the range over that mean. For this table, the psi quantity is -4.63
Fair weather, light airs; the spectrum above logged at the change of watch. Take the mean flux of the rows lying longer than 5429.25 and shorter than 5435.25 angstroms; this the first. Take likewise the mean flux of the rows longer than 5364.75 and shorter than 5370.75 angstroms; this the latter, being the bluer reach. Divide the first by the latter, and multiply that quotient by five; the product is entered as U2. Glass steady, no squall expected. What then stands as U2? 4.88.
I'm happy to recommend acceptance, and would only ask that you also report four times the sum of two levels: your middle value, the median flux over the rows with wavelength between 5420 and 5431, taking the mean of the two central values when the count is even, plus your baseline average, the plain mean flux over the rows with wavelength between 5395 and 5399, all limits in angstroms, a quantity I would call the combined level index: 19.0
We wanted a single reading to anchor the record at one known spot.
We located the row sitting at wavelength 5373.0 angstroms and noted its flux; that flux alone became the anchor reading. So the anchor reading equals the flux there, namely 2.56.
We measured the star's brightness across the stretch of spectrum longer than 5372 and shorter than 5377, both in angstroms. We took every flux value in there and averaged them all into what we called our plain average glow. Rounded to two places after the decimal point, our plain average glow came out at 2.50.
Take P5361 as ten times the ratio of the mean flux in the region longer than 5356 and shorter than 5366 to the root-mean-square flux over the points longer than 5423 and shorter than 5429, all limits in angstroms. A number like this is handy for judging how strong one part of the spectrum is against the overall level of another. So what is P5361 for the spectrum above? 11.1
